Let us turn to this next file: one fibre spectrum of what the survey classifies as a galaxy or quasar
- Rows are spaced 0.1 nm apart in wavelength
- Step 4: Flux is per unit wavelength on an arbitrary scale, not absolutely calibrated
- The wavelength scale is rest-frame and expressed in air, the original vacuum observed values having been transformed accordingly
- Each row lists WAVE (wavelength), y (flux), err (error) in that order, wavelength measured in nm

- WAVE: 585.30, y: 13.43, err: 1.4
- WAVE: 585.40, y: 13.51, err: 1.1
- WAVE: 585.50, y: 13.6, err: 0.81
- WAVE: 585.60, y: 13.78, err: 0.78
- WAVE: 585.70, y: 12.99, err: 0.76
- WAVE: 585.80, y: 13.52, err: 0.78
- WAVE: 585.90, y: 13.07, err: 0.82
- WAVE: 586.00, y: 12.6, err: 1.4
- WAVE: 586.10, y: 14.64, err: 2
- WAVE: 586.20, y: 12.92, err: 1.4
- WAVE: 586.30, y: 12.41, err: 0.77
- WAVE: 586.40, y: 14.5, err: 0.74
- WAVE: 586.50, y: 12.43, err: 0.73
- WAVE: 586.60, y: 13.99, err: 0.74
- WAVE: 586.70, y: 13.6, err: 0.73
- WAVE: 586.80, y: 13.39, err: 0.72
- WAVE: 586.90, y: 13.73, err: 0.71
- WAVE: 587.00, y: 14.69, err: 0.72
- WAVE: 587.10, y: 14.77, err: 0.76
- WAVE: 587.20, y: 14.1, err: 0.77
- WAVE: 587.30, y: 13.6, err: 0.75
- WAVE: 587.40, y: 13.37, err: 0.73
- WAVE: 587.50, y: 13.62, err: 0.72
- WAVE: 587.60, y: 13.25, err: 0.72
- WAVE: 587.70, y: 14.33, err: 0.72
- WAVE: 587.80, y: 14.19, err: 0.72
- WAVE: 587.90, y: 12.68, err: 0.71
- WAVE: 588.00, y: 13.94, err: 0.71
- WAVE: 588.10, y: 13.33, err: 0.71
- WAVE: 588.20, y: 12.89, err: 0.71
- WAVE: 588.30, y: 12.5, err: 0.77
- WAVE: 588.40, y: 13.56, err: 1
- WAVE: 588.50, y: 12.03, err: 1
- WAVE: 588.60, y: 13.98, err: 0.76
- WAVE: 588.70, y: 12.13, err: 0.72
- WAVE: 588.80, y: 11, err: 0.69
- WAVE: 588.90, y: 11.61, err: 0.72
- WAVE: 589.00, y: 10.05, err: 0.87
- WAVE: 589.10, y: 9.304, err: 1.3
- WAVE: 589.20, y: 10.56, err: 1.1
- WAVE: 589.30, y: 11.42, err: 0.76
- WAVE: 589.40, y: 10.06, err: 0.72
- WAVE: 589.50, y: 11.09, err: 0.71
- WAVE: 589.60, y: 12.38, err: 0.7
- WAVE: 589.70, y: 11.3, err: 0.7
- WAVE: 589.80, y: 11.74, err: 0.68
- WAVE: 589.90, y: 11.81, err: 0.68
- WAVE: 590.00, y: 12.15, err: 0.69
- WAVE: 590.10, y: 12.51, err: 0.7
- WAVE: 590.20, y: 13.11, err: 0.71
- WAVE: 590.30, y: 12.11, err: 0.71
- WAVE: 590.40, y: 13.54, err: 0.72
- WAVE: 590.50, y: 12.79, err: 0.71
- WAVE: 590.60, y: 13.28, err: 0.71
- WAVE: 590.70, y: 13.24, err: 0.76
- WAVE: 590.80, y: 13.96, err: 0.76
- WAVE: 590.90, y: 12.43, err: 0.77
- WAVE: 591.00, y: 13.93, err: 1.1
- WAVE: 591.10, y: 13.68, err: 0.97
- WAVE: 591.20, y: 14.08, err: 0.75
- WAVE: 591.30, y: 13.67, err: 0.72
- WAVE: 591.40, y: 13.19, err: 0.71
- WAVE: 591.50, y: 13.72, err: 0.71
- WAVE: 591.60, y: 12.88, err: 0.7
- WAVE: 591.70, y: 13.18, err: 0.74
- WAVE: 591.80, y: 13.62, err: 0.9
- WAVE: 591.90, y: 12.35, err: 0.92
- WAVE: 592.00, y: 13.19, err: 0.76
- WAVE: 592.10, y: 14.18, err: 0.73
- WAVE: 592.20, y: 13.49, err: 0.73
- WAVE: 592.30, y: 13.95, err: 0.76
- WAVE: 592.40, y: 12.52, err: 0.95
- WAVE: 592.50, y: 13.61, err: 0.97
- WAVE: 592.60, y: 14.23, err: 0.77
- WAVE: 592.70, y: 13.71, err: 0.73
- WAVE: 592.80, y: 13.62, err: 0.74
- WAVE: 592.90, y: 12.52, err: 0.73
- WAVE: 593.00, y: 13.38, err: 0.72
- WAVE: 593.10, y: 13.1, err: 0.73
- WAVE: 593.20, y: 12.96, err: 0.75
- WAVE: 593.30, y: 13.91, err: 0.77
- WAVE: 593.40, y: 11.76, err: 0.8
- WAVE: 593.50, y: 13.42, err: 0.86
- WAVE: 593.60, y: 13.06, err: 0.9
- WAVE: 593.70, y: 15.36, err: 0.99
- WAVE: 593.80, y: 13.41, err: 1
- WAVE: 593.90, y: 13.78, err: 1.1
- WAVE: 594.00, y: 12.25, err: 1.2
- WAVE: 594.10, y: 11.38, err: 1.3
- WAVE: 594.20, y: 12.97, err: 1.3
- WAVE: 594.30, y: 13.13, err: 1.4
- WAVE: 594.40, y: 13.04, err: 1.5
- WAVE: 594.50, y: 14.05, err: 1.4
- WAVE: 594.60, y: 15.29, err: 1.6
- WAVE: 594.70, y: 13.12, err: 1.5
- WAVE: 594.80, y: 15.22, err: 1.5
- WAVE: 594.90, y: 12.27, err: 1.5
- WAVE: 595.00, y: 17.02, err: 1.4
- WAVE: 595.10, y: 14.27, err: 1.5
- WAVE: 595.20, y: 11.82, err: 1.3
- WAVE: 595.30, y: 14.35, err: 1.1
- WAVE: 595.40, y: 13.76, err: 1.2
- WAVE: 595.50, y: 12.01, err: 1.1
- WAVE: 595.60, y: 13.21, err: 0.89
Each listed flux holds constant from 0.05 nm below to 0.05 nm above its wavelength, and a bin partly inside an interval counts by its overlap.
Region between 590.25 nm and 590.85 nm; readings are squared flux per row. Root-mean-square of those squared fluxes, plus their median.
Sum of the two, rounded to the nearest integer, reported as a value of 350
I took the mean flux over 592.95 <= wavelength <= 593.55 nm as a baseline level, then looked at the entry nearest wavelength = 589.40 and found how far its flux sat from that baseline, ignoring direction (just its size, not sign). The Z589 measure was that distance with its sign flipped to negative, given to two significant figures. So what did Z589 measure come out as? -3.0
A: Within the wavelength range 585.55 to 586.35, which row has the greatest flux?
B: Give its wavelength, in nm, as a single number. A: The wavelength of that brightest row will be 586.10 nm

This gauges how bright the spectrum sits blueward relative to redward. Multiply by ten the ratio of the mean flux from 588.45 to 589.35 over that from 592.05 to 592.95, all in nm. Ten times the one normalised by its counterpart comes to 8.4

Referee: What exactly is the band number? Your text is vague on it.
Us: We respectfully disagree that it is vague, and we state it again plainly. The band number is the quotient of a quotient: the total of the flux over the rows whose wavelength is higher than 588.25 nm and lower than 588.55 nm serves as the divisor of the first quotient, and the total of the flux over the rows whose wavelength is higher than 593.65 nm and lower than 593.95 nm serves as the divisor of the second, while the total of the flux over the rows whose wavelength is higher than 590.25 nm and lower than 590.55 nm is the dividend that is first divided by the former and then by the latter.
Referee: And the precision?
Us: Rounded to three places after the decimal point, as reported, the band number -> 0.024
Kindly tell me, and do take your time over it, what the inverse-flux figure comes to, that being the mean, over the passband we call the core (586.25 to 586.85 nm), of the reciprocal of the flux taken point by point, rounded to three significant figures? 0.0749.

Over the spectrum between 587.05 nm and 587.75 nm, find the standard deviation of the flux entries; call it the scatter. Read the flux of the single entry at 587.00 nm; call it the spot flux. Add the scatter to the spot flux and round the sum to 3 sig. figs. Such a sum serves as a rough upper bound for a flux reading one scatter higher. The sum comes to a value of 15.2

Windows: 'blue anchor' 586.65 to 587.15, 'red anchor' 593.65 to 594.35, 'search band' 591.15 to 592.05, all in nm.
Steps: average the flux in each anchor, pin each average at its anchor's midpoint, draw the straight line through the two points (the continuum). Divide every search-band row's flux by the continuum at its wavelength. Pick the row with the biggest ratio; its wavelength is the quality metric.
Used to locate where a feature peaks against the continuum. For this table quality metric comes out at 591.20 nm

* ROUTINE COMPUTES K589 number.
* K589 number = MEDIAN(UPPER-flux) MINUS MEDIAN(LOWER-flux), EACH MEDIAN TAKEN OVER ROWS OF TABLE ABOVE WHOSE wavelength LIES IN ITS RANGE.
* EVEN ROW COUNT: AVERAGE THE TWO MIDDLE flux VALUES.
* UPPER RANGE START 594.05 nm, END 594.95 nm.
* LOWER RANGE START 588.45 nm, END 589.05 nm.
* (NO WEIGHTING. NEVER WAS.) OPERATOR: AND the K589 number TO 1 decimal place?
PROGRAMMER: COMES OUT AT 1.3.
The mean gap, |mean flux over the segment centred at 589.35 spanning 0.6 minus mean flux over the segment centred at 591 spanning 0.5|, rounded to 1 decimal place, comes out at 2.8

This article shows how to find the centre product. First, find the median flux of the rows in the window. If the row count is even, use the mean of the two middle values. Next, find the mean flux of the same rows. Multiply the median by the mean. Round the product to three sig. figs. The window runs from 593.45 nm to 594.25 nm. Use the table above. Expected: 175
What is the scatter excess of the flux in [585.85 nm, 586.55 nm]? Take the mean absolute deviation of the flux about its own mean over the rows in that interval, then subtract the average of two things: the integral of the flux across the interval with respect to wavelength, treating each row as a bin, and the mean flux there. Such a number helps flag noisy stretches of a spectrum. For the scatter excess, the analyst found -10.5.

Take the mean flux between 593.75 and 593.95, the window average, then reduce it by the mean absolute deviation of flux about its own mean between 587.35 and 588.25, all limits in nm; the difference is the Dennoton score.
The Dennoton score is 13.1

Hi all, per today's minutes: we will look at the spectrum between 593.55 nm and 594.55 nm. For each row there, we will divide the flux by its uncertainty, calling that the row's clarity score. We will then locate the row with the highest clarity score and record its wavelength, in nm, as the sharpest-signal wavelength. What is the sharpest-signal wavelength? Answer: 593.70 nm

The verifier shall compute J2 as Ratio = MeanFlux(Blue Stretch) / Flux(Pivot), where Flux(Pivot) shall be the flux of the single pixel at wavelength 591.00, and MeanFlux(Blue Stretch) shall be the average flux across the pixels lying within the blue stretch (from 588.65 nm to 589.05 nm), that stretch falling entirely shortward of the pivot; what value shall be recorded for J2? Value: 0.80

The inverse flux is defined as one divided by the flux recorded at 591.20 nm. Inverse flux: 0.071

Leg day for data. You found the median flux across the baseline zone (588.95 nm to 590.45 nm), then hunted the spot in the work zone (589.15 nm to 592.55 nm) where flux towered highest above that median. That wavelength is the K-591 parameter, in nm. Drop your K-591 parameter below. 592.10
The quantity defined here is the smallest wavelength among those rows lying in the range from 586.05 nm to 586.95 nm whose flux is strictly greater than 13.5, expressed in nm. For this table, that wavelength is 586.10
